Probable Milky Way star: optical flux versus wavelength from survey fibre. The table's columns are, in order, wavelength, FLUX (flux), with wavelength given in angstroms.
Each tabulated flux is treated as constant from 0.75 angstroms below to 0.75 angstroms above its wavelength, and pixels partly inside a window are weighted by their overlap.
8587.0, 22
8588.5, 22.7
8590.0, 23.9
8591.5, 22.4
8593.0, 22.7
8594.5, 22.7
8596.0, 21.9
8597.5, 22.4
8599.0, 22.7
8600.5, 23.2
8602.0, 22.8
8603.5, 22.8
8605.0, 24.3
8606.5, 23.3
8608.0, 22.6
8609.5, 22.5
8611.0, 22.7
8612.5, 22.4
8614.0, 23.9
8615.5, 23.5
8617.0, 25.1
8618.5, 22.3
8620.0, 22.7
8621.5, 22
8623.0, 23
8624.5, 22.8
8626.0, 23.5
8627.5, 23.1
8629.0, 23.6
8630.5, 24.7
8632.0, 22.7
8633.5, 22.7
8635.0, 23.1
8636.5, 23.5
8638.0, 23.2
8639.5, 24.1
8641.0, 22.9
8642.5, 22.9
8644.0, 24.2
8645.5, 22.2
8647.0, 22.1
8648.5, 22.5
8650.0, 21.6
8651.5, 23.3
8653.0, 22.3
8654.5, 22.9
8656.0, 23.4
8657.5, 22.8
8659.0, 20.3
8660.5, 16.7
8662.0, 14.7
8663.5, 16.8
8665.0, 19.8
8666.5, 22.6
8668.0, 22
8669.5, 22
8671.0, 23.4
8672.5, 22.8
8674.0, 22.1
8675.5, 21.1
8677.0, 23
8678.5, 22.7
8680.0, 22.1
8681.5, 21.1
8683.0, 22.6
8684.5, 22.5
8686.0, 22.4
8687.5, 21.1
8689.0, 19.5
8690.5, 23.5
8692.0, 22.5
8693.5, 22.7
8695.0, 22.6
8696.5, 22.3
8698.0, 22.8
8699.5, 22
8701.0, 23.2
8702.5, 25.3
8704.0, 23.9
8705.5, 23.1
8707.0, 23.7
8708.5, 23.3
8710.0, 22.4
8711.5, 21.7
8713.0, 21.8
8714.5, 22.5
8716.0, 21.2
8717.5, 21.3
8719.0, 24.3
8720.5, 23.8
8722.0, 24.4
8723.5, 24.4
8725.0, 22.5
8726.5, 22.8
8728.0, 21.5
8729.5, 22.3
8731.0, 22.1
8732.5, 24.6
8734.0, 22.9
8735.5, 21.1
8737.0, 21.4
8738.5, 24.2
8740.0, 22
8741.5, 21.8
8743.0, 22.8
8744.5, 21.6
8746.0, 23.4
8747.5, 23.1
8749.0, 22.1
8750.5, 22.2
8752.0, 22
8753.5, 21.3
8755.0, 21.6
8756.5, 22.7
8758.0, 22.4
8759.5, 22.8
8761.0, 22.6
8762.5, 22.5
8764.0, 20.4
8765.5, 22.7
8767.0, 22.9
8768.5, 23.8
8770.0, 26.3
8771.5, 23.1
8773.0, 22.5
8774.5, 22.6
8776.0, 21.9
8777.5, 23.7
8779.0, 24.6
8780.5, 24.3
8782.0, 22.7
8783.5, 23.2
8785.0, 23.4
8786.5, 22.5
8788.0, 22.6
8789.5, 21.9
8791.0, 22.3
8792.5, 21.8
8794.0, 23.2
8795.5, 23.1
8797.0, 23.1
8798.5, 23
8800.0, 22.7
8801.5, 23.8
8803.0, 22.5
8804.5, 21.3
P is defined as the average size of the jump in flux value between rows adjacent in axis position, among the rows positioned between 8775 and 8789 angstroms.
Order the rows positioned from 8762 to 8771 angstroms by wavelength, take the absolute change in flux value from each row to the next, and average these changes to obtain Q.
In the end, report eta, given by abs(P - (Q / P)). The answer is 1.2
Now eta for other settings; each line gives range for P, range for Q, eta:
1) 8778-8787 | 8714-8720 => 1.4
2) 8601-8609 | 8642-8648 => 0.6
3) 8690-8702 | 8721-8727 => 0.7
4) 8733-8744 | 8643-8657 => 0.7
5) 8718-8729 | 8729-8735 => 1.1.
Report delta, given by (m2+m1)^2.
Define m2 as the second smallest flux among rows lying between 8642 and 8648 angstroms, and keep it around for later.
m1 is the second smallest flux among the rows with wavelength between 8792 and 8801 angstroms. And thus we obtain 2016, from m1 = 22.7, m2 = 22.2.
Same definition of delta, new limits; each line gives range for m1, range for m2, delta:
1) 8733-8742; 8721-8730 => 1910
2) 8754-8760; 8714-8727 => 1910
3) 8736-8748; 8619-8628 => 1962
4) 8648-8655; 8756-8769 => 1998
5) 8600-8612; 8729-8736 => 1998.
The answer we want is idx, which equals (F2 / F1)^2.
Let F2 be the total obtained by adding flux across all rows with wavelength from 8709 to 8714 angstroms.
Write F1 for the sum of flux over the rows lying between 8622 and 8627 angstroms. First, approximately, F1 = 69.3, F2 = 65.9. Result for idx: 0.90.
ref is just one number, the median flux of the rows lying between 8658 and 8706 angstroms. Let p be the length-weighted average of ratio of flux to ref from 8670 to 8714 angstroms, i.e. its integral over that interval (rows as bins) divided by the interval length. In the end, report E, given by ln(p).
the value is 0.003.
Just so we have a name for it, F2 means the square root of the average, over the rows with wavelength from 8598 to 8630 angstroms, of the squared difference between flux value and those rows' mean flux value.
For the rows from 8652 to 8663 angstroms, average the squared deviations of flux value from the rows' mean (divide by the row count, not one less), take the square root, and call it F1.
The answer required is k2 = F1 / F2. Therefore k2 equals 4.52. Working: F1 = 3.2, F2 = 0.70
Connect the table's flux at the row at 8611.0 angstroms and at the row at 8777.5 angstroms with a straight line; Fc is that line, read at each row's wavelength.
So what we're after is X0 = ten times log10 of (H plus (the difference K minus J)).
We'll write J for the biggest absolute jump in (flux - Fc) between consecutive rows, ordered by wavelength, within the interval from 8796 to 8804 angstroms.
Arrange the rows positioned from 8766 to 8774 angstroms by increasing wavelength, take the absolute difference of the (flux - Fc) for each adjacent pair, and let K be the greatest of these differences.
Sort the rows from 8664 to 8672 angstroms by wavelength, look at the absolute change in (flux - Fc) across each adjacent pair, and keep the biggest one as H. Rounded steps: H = 2.79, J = 1.3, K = 3.2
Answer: 7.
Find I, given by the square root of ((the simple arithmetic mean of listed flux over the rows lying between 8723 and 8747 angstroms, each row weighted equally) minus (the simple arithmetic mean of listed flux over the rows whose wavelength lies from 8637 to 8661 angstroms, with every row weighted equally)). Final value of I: 0.50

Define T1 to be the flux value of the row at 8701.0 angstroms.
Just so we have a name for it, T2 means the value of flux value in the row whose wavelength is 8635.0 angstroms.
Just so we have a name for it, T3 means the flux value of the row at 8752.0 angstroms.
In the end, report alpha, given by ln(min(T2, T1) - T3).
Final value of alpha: 0.10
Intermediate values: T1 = 23.2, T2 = 23.1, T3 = 22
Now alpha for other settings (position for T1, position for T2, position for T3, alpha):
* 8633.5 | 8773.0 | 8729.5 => -1.61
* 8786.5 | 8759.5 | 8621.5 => -0.69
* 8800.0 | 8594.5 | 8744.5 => 0.10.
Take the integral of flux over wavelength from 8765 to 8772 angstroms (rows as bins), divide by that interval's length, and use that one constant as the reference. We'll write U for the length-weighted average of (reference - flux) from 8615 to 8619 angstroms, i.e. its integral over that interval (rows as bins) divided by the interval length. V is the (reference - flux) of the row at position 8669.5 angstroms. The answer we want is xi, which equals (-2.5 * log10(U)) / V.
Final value 1.4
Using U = 0.1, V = 1.8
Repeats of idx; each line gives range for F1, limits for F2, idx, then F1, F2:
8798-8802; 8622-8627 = 0.99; 69.5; 69.3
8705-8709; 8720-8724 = 1.07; 70.1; 72.6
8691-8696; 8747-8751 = 0.99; 67.8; 67.4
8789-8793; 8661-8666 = 0.60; 66.0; 51.3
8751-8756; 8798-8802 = 1.15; 64.9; 69.5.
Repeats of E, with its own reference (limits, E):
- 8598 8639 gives 0.030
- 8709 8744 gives 0.007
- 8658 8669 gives -0.159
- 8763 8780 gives 0.030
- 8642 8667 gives -0.057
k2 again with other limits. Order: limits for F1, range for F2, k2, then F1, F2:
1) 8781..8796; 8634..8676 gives 0.24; 0.5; 2.24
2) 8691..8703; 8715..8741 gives 0.77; 1.0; 1.25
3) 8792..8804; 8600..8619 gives 0.69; 0.5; 0.80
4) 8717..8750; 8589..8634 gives 1.50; 1.1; 0.74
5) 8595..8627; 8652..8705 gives 0.36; 0.7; 2.09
